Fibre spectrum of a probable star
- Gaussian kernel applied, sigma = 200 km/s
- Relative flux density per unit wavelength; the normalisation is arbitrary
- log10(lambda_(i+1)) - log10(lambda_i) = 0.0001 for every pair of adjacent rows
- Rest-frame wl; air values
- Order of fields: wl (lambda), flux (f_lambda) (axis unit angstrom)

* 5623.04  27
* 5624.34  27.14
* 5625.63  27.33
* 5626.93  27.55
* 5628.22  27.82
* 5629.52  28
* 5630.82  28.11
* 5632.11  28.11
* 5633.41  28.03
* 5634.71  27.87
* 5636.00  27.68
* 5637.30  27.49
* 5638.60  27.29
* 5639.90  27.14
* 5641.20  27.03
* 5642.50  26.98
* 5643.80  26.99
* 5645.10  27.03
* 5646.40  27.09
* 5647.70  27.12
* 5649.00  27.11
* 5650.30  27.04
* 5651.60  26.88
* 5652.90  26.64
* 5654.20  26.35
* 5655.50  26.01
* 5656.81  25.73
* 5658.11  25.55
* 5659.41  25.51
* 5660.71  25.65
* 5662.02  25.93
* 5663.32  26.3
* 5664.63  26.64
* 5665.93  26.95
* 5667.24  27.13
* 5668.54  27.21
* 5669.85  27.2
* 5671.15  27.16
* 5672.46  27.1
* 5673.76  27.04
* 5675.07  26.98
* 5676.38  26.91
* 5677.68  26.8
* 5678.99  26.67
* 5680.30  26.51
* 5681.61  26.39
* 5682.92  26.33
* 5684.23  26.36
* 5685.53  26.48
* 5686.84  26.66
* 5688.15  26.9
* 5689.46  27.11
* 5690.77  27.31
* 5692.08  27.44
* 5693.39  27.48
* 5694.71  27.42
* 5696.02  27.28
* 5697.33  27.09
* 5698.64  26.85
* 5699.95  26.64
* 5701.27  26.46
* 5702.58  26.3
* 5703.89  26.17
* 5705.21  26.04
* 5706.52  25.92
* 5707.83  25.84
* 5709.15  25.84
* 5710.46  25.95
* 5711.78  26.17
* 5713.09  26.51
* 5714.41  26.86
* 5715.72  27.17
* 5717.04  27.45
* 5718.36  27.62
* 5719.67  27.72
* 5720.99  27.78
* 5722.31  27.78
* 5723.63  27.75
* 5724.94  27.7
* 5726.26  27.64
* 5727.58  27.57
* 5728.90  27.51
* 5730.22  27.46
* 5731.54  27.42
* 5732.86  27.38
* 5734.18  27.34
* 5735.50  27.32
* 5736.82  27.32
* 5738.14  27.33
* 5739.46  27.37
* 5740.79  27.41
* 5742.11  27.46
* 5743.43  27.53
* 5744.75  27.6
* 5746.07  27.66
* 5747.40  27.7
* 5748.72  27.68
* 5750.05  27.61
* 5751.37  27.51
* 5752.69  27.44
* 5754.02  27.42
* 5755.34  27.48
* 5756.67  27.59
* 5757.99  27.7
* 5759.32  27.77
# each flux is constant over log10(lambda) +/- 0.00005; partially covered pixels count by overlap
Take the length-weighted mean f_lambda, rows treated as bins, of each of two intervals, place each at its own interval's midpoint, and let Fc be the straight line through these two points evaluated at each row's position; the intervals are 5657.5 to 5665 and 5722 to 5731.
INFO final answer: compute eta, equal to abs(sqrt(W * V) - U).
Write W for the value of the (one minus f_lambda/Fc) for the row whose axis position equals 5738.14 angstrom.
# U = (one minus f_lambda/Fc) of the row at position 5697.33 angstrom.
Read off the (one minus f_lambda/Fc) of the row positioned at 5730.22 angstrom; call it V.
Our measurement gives 0.02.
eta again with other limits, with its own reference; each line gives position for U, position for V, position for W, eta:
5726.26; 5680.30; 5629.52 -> 0.02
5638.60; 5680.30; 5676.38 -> 0.09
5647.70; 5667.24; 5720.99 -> 0.08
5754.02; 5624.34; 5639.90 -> 0.05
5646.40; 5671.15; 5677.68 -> 0.09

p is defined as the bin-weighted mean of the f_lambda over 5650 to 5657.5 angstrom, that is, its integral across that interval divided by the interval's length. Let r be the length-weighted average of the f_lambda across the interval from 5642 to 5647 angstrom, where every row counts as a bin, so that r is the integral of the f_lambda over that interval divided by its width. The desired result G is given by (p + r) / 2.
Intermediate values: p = 26.4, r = 27.0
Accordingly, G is 26.7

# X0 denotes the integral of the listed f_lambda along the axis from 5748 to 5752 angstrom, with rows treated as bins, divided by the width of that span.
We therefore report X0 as 27.6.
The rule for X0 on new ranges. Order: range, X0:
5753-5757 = 27.5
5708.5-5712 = 26.0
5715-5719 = 27.4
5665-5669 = 27.1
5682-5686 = 26.4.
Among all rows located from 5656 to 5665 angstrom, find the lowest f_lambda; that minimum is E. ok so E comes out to 25.51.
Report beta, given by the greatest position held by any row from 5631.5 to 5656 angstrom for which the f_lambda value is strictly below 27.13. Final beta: 5655.50 angstrom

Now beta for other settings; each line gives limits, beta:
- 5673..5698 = 5697.33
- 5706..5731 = 5714.41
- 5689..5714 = 5713.09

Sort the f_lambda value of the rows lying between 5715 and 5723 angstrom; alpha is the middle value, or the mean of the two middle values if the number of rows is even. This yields 27.7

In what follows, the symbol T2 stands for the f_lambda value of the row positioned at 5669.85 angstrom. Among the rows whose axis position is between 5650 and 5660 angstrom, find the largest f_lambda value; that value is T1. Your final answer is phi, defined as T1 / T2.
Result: 0.99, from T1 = 27.04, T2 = 27.2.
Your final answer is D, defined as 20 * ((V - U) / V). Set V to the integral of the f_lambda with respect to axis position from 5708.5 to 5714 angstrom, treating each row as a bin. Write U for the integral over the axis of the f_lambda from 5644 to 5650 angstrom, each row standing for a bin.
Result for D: -3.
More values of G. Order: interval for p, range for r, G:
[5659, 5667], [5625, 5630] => 26.9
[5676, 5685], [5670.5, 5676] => 26.8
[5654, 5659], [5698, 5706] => 26.1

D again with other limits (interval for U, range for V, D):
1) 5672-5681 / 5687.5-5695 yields -4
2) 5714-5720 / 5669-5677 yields 5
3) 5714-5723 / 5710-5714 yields -27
